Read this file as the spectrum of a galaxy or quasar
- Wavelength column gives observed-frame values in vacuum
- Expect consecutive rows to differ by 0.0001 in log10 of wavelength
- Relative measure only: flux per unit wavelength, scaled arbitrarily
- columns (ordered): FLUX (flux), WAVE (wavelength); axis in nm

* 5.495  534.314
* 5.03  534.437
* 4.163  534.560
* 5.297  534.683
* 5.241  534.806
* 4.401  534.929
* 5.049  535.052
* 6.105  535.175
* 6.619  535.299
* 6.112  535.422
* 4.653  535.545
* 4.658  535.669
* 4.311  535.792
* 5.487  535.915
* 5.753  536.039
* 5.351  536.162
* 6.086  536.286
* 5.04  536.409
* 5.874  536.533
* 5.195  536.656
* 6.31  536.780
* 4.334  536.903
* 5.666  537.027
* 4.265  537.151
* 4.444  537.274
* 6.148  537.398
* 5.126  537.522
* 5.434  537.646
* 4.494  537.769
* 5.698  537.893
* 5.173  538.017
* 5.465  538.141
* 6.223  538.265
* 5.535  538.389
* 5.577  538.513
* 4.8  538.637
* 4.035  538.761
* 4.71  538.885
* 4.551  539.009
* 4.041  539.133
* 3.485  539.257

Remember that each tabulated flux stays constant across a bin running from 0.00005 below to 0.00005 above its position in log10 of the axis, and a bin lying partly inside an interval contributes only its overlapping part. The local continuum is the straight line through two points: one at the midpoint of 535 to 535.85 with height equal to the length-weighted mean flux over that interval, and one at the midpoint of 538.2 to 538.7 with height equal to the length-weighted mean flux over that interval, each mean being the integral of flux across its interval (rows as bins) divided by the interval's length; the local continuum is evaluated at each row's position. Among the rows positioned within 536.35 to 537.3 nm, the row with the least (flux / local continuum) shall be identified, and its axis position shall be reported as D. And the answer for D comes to 537.151 nm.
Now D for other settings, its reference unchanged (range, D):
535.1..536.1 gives 535.792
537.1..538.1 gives 537.151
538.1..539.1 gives 538.761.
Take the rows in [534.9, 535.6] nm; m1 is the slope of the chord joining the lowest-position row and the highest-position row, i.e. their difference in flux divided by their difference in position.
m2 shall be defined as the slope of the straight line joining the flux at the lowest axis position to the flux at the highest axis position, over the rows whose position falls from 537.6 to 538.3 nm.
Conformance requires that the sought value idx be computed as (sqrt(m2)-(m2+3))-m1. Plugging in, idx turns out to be -3.6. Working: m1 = 0.4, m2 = 1.27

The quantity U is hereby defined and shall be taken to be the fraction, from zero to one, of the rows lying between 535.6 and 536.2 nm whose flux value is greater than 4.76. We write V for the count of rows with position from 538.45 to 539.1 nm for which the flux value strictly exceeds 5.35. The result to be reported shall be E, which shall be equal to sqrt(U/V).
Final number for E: 0.8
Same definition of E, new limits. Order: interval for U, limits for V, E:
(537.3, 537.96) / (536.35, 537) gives 0.6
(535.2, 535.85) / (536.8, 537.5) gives 0.4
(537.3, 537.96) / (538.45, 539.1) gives 0.9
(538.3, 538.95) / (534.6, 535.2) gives 0.8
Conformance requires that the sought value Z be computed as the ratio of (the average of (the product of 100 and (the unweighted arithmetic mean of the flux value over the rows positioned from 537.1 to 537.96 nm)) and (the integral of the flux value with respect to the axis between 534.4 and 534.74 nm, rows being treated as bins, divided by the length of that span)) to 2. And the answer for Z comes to 128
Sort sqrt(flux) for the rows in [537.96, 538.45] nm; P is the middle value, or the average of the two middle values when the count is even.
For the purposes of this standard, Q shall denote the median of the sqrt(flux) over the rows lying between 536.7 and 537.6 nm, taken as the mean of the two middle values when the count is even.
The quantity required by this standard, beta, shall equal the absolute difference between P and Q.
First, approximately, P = 2.35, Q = 2.26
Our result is 0.08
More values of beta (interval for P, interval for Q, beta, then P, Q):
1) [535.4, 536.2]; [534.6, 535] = 0.02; 2.31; 2.29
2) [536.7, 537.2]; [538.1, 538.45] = 0.12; 2.23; 2.35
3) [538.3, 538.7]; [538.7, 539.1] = 0.22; 2.35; 2.13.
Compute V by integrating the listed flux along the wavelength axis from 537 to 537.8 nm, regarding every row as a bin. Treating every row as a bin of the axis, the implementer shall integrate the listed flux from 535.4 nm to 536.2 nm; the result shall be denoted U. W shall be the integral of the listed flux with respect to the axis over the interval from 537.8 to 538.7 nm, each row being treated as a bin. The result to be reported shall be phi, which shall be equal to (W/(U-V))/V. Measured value 26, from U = 4.1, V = 4.07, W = 4.91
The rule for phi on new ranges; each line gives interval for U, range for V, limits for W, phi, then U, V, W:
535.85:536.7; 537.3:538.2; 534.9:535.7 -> -12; 4.7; 4.79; 4.35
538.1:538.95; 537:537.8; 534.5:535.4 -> 3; 4.4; 4.07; 4.78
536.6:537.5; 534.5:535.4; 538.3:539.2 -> -8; 4.7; 4.78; 4.31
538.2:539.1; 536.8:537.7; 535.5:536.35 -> -13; 4.5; 4.60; 4.42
